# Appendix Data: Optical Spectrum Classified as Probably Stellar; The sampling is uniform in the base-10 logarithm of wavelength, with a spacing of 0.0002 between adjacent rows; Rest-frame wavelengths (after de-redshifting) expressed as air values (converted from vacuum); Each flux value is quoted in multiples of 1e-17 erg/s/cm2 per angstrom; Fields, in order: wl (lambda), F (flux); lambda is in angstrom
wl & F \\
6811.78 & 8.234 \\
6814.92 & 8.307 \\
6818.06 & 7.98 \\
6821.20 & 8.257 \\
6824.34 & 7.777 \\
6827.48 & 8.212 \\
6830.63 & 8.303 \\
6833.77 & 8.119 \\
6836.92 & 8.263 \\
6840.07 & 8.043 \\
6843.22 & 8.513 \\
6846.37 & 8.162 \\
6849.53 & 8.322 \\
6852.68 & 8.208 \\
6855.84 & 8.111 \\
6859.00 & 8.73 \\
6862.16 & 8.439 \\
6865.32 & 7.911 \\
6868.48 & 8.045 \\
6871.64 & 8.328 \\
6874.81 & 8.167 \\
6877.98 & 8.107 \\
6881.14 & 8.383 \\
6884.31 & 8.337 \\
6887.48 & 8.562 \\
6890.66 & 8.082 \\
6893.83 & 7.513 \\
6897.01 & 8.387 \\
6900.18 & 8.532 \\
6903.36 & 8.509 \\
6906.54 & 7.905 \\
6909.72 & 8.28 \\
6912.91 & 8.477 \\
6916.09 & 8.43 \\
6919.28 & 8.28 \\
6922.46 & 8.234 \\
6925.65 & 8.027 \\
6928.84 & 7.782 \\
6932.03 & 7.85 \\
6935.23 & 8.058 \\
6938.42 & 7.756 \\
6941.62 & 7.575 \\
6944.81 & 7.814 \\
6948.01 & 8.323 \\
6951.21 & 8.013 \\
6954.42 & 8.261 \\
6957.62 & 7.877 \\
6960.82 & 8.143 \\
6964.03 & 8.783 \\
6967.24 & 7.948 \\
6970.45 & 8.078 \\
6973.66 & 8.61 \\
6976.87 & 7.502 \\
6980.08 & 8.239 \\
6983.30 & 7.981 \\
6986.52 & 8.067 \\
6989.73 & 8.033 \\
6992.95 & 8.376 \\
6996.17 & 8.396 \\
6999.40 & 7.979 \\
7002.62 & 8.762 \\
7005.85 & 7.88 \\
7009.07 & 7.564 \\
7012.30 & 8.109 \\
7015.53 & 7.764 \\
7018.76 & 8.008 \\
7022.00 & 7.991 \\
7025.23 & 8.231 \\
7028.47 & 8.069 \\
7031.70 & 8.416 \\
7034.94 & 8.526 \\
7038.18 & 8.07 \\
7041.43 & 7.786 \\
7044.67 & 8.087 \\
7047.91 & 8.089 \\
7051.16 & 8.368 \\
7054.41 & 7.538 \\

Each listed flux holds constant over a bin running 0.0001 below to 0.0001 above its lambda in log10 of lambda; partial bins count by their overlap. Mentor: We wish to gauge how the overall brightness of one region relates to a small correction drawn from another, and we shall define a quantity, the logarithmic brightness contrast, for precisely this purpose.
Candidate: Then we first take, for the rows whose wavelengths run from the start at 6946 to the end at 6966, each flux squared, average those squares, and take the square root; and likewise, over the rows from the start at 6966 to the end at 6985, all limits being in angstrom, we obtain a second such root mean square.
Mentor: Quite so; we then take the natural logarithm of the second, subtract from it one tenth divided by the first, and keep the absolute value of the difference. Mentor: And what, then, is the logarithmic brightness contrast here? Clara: 2.08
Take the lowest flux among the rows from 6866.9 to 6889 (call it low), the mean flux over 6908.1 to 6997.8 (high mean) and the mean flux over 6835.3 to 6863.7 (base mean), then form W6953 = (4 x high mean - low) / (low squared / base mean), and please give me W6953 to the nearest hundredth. 3.13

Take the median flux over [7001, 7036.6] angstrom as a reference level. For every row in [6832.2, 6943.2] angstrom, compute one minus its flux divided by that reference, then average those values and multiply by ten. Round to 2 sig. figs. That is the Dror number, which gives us -0.14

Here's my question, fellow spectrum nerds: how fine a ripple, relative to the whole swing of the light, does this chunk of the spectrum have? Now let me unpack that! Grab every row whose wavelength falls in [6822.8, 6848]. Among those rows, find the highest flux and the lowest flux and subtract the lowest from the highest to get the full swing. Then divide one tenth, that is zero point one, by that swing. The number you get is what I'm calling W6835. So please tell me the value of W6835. 0.136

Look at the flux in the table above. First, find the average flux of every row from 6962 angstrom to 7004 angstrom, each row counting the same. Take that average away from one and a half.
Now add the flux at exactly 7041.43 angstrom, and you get 1.1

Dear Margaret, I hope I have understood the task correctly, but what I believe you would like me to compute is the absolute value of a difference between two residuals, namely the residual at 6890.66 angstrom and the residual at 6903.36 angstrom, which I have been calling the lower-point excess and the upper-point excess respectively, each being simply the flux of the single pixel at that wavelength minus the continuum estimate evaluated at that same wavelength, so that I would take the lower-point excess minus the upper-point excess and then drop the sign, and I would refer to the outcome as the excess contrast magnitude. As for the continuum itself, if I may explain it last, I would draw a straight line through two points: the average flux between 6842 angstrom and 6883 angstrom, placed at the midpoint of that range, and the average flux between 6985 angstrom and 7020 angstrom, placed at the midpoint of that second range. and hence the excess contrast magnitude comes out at 0.44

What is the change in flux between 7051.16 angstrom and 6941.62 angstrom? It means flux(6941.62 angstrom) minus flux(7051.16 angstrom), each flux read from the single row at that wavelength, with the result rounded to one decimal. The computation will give -0.8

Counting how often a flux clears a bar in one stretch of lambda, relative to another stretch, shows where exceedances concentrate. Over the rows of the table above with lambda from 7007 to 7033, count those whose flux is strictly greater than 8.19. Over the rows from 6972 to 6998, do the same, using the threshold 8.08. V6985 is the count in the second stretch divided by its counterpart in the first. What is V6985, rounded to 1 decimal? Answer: 2.0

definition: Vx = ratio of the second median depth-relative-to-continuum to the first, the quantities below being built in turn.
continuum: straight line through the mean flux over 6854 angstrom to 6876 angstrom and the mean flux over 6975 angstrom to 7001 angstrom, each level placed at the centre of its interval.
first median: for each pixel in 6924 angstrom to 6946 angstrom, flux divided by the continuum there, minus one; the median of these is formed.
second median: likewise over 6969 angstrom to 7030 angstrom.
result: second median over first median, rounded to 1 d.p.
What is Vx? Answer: 0.1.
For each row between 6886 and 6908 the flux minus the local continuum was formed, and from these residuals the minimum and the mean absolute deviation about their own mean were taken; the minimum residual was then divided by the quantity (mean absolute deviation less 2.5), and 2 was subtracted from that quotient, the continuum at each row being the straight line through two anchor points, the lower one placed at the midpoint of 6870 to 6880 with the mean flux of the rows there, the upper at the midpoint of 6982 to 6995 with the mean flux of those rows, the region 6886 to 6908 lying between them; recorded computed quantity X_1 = -1.69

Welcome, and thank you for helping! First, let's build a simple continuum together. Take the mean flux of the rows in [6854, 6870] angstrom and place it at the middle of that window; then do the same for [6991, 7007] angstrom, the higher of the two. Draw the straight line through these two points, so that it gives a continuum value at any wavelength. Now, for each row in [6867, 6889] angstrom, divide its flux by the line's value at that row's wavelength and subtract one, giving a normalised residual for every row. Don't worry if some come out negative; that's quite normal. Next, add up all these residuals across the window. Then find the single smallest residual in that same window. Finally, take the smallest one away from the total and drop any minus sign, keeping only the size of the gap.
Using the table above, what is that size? 0.046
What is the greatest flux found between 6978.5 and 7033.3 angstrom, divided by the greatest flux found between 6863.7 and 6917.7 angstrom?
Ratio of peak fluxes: 1.02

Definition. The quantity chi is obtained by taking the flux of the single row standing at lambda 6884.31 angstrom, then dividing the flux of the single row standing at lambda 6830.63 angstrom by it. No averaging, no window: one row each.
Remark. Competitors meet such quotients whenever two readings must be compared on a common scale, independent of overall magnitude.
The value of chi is 1.00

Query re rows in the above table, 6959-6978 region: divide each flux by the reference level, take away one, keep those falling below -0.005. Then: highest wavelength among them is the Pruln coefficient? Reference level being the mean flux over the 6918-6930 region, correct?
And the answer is 6976.87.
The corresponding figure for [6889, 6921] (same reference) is 6906.54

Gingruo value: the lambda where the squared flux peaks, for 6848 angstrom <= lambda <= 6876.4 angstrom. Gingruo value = 6859.00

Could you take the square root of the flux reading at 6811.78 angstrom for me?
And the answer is 2.87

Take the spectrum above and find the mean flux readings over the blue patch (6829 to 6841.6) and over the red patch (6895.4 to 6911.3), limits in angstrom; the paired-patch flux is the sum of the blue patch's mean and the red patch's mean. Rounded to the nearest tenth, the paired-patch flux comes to 16.5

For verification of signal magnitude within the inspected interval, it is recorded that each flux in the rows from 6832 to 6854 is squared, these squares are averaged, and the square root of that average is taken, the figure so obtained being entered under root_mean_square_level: 8.23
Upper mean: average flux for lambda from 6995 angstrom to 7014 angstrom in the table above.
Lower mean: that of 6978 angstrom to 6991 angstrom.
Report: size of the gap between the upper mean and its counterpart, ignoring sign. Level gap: 0.04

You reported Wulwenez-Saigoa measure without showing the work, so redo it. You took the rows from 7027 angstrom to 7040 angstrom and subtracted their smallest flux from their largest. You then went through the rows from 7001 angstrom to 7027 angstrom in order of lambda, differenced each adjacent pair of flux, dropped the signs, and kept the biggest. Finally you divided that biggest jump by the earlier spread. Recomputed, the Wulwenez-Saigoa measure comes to 1.9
